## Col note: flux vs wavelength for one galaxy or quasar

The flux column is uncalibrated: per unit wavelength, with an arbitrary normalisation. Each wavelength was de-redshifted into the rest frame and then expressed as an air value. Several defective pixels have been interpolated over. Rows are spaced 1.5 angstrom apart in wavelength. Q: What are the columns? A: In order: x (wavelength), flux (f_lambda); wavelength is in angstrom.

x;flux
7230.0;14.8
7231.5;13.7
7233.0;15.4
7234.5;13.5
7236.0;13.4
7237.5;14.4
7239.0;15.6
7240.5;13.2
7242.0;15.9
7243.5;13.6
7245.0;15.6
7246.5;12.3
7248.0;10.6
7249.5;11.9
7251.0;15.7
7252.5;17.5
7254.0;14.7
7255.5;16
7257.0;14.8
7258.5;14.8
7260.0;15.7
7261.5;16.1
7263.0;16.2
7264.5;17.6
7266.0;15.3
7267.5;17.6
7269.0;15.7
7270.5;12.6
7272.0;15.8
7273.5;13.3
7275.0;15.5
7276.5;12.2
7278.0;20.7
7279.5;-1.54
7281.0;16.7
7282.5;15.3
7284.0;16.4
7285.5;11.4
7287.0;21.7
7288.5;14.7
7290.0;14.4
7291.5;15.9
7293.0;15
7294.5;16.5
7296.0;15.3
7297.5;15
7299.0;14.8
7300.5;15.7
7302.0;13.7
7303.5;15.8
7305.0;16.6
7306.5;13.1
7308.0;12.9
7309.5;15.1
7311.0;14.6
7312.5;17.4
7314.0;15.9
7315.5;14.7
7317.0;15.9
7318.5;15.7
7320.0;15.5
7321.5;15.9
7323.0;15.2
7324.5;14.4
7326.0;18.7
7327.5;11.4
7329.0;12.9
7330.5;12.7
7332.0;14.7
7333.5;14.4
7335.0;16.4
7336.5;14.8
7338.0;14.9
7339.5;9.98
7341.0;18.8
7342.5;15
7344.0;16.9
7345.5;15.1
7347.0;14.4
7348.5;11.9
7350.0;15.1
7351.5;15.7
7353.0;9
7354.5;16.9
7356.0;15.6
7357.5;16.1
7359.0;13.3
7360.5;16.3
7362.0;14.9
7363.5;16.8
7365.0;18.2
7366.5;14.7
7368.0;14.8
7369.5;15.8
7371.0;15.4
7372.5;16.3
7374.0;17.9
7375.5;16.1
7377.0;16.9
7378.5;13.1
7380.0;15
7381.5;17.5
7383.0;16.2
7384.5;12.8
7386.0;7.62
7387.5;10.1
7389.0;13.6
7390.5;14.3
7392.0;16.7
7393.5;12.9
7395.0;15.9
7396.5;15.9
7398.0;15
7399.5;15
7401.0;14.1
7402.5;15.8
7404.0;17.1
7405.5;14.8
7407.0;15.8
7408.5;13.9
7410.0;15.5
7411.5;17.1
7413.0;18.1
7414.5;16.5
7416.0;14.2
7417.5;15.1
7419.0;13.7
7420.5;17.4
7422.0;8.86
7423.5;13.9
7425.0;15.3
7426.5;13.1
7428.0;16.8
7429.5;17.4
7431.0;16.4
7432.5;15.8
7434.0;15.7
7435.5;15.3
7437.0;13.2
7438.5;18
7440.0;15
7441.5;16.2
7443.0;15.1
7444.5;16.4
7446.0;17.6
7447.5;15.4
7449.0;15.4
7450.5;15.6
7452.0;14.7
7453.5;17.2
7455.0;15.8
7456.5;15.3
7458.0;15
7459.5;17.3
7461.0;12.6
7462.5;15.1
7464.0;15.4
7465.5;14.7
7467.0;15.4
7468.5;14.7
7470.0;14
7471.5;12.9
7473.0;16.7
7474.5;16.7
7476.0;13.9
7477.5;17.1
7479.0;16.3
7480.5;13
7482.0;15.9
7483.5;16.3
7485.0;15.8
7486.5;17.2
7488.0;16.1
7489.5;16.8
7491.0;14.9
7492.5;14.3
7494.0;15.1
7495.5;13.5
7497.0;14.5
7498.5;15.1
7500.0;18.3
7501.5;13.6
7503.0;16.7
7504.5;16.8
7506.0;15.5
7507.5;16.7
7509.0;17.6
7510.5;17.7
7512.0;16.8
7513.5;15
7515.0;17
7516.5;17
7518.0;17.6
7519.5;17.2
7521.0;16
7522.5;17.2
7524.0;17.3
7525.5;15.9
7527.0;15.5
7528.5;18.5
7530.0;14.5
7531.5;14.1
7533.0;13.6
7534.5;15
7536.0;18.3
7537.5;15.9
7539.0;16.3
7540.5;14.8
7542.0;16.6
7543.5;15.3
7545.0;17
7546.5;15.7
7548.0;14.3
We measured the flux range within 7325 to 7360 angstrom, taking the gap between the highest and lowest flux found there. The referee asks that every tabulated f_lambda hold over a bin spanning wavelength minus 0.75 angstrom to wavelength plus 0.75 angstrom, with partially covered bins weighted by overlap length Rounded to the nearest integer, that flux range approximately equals 10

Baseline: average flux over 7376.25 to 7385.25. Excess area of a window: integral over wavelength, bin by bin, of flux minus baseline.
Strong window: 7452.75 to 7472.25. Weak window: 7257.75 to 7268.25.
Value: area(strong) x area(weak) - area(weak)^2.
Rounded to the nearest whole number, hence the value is -139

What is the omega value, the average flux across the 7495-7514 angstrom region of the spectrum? 16.0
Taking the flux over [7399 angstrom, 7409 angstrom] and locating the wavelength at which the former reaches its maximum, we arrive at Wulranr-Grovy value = 7404.0 angstrom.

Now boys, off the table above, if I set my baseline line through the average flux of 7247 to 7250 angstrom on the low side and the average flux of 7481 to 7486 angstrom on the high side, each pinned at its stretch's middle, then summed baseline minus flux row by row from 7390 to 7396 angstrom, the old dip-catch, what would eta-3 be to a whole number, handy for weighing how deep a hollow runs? -3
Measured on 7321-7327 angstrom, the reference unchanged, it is -13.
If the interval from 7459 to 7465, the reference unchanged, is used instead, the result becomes 2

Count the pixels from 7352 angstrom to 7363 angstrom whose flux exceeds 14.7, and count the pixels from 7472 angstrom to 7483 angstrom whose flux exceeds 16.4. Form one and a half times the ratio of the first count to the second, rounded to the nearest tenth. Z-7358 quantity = 2.5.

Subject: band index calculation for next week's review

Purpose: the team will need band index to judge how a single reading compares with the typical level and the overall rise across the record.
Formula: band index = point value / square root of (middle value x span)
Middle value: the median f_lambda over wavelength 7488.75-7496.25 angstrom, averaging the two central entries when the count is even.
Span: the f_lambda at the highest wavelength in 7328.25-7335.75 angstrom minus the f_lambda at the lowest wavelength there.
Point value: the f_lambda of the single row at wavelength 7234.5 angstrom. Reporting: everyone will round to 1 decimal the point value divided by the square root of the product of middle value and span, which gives 1.9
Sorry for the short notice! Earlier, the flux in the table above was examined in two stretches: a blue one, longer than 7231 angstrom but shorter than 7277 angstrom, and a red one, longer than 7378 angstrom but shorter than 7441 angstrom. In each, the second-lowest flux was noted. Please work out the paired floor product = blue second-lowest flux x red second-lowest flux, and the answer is 105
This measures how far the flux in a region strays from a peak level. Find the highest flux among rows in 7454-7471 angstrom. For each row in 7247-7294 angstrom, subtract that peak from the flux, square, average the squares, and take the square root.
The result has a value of 4.5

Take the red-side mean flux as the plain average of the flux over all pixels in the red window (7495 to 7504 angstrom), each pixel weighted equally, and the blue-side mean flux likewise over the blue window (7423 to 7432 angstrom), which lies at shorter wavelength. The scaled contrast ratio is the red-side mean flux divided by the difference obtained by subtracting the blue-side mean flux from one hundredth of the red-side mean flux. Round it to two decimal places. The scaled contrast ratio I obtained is -1.00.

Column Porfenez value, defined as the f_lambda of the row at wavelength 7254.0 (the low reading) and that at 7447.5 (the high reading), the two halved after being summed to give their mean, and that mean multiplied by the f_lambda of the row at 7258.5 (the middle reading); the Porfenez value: 223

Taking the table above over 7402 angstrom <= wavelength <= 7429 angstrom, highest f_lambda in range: 18.1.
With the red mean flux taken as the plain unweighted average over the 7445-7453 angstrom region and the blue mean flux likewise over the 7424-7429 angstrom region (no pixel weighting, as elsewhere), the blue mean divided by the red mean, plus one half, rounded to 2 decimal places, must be 1.46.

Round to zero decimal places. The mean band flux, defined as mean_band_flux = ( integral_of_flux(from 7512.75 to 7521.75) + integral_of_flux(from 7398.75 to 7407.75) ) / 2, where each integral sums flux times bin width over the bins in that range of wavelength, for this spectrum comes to 144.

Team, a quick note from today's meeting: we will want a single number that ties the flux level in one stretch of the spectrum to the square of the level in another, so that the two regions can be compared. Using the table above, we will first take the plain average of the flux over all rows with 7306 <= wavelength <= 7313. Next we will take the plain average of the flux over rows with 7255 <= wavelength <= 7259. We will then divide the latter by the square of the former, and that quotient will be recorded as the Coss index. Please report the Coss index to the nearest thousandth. 0.071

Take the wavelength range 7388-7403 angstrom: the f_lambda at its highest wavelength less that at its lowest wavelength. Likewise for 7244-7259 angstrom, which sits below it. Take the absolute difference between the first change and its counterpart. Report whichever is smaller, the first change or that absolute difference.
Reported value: 2.2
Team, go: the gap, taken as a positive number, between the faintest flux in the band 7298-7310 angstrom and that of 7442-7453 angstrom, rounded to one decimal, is 1.8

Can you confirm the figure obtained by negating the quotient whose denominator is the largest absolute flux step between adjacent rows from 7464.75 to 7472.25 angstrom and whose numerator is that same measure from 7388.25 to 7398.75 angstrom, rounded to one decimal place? -3.5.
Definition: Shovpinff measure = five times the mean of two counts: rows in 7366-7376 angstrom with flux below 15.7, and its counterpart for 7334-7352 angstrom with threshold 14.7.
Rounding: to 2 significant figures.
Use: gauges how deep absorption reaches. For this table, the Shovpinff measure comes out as 15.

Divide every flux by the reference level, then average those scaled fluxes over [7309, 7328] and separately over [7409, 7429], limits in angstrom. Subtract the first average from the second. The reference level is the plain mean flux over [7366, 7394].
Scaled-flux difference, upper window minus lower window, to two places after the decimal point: -0.03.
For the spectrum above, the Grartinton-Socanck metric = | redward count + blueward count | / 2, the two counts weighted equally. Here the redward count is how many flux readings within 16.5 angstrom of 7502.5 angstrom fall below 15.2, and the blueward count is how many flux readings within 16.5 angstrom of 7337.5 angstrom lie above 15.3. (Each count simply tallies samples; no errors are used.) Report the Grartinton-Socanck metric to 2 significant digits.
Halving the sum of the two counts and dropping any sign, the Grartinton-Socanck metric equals 7.0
